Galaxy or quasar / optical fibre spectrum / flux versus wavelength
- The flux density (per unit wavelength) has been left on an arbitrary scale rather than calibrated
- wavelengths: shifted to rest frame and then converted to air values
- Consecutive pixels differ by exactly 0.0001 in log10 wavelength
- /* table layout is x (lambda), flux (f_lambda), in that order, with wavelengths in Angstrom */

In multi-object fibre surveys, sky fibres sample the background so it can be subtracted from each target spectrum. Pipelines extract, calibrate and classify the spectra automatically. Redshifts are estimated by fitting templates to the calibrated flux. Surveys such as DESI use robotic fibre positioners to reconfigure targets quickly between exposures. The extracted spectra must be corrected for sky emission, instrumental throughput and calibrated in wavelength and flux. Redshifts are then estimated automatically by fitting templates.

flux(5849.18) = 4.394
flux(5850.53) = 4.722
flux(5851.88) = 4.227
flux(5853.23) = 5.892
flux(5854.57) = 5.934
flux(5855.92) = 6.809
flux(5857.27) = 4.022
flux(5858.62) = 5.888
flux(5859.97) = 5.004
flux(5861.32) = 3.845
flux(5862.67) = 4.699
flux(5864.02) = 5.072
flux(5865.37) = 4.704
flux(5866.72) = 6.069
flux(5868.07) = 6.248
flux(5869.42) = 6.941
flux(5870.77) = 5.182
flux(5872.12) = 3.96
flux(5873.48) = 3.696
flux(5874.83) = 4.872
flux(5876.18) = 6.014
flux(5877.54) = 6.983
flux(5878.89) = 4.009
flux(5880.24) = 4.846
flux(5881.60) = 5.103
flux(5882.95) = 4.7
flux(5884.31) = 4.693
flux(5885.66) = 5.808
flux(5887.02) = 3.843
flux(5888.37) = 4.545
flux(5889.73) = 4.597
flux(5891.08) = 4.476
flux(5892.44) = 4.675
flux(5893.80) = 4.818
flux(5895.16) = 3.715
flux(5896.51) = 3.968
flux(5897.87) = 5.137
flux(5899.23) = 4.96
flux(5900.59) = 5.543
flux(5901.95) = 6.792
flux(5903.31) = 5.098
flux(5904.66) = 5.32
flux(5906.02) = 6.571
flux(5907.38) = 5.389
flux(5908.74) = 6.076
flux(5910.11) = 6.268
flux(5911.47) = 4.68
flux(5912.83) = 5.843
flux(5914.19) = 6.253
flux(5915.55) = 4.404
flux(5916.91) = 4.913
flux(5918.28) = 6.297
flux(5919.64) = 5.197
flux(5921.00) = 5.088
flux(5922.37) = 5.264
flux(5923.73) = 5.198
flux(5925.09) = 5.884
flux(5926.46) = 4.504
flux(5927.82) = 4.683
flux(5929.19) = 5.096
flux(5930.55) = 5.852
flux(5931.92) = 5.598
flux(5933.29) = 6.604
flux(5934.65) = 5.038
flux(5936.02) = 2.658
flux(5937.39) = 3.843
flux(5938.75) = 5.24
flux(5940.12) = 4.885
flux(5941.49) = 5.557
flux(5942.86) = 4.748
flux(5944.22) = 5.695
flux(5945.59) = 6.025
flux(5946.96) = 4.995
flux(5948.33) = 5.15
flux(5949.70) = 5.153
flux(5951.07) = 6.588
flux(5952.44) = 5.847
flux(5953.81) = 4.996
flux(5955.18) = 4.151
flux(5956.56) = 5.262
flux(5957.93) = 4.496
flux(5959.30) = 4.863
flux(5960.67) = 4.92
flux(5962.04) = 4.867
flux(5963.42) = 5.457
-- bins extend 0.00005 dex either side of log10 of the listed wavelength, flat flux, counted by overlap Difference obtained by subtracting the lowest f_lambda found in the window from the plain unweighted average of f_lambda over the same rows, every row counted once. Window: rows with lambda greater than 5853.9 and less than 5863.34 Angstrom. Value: 1.33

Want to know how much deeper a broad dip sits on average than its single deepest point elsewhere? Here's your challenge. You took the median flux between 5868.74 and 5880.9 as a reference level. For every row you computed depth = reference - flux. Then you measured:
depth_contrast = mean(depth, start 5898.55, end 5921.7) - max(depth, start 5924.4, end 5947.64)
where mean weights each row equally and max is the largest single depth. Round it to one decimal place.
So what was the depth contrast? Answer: -2.9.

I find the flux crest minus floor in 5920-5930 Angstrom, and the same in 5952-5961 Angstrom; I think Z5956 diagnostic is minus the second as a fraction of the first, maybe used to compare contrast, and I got -1.2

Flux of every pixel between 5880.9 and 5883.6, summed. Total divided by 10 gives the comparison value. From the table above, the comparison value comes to 1.0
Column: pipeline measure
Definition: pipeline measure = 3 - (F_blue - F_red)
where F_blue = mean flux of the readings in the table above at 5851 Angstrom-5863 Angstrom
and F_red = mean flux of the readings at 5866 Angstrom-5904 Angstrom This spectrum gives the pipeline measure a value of 2.90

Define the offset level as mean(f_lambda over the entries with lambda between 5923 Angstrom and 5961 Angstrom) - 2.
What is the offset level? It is 3.13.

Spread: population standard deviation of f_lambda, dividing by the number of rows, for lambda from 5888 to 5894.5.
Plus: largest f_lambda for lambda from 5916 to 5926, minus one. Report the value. 5.41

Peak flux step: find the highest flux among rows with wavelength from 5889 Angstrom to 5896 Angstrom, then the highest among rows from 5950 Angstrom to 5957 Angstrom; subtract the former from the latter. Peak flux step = 1.77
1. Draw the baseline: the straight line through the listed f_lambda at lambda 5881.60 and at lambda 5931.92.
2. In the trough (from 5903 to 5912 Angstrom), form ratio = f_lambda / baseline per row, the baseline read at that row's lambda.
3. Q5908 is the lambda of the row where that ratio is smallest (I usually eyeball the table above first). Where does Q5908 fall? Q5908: 5911.47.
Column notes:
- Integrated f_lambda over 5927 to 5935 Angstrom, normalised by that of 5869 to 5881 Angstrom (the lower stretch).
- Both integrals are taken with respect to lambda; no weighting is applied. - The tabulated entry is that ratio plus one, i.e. 1.71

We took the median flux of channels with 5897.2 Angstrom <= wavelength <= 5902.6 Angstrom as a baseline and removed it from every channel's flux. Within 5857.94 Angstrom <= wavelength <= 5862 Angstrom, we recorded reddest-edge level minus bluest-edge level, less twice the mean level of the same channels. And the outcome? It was -1.2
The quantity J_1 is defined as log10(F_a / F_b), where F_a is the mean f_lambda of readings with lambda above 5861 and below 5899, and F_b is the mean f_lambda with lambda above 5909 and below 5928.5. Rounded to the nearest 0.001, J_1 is -0.036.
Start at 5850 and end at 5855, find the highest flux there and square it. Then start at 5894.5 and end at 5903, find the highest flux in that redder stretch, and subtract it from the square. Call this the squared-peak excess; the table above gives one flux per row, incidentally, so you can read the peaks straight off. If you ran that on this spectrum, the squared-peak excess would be 28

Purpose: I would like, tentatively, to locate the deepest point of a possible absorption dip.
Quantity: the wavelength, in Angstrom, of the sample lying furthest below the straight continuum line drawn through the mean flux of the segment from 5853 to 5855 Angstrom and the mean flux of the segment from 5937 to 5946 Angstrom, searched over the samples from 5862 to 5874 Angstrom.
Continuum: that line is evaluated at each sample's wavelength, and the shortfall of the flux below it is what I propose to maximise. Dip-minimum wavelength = 5873.48 Angstrom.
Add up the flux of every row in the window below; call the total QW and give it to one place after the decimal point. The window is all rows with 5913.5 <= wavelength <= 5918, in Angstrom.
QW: 15.6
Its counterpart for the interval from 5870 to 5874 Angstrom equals 12.8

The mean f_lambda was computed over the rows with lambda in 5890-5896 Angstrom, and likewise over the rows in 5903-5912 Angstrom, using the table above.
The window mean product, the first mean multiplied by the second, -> 25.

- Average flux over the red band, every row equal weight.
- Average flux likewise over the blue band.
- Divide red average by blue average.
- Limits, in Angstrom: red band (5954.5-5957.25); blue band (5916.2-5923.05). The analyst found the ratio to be 0.879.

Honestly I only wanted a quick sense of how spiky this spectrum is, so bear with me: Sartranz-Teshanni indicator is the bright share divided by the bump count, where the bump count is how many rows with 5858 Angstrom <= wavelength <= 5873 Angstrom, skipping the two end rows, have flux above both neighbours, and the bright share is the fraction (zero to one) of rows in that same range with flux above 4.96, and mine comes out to 0.318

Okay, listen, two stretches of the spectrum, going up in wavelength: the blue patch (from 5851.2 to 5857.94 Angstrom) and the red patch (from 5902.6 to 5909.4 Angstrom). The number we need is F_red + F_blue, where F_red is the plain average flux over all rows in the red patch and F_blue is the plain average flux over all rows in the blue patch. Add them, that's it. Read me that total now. 11.1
